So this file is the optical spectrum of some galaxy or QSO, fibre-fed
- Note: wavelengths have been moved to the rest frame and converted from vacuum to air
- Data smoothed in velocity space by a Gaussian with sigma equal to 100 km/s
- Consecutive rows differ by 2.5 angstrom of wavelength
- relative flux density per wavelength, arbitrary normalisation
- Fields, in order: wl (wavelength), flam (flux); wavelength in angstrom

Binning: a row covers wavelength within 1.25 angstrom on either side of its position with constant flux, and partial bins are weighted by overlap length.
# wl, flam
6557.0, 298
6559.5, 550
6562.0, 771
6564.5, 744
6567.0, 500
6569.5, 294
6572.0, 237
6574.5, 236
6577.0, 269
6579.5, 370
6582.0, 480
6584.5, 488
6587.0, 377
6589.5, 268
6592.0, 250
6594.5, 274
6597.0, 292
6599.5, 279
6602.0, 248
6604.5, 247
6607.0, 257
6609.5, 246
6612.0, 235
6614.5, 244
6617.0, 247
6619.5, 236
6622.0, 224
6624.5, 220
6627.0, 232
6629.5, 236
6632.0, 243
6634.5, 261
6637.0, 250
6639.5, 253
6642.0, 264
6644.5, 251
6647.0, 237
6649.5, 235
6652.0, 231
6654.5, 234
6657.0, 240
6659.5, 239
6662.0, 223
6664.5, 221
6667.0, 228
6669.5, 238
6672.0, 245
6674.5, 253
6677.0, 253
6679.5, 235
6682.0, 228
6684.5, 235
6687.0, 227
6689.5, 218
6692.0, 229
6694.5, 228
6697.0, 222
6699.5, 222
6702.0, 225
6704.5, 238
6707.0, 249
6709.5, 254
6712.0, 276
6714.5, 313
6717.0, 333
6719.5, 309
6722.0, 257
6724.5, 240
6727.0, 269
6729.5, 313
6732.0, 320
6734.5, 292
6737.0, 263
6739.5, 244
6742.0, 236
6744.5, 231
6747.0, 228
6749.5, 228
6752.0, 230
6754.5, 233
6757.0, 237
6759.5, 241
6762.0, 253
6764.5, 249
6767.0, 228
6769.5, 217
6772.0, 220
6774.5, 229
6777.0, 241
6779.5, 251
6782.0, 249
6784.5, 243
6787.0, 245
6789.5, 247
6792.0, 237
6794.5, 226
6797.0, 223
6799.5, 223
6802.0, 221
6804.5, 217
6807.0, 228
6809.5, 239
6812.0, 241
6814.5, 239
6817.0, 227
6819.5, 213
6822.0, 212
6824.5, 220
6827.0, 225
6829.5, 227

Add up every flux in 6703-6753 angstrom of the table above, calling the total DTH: 5323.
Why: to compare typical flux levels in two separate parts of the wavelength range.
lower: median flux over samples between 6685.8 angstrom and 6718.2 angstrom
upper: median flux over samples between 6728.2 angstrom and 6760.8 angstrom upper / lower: 1.03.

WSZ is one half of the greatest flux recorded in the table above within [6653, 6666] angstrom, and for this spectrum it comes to 120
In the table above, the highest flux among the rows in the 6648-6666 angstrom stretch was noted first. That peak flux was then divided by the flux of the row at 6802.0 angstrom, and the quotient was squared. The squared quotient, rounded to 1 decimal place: 1.2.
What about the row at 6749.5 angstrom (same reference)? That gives 1.1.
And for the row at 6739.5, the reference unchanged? 1.0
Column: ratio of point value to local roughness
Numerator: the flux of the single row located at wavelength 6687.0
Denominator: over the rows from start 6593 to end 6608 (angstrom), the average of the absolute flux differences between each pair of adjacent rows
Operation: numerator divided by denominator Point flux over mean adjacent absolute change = 16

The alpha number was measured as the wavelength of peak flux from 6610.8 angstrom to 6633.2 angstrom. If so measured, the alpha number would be 6617.0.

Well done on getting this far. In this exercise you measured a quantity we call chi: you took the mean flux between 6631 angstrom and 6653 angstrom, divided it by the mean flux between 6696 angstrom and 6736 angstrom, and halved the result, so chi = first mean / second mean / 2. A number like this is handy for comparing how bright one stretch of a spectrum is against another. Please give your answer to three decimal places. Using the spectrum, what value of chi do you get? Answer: 0.457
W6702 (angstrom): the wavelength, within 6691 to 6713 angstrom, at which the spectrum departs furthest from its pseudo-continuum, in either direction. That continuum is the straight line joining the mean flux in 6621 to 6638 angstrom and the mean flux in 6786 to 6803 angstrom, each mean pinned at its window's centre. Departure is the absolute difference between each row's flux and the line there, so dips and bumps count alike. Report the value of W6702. 6712.0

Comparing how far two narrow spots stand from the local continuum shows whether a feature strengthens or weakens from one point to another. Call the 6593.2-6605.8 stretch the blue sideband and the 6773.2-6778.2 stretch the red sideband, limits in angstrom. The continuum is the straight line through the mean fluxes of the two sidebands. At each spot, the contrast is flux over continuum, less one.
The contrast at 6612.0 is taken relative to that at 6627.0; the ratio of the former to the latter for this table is 1.0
